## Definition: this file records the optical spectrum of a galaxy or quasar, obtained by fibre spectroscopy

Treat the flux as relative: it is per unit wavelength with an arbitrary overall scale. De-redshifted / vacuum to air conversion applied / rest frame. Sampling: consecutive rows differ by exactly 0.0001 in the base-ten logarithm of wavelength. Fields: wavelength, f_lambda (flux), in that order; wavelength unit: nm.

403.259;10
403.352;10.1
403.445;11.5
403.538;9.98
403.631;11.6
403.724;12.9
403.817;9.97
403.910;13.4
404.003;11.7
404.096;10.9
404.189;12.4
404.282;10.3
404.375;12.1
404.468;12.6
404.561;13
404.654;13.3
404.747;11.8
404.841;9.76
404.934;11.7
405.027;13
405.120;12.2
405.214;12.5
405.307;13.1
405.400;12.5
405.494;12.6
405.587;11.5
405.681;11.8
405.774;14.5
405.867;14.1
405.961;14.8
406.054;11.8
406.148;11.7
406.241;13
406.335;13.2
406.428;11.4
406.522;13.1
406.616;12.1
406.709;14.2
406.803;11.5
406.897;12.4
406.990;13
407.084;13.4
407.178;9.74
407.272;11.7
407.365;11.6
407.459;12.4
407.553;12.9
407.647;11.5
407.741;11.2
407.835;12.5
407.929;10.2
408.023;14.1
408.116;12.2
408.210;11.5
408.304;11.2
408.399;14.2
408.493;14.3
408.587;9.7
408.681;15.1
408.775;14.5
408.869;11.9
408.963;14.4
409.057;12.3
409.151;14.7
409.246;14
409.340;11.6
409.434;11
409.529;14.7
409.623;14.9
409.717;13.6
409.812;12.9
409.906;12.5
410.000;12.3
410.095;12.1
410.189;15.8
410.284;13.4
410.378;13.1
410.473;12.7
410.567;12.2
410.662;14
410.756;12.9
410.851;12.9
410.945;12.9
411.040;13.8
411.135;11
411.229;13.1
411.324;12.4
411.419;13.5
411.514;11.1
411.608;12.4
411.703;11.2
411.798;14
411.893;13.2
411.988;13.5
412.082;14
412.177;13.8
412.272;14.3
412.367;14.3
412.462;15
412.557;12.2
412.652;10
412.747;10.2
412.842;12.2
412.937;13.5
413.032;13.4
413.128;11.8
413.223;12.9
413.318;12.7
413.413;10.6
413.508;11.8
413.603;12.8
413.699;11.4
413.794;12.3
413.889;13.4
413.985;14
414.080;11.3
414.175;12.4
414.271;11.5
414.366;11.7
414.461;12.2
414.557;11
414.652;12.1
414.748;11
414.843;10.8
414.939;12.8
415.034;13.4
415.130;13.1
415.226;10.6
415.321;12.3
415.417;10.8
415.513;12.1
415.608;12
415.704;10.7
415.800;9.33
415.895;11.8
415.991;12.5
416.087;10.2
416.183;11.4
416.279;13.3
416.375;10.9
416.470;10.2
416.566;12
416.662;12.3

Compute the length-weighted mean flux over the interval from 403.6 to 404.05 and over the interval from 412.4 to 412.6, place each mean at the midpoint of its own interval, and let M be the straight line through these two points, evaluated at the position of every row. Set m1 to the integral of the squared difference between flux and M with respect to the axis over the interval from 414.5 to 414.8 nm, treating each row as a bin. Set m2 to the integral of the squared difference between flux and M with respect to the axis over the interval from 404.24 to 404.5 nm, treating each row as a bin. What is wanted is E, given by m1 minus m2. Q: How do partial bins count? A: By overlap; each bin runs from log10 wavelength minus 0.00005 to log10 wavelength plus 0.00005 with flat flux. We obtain 2.0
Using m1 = 2.3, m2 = 0.28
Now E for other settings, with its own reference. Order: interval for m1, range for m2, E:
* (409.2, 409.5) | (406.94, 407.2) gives 0.1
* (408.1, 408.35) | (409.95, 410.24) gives -0.4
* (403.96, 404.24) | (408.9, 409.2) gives -0.4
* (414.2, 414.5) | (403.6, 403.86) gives 1.1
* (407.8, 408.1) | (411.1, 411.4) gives 0.2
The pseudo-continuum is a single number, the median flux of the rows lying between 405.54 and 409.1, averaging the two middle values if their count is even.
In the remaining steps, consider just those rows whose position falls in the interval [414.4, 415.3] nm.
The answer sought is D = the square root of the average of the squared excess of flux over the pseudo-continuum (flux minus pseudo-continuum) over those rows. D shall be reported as 1.11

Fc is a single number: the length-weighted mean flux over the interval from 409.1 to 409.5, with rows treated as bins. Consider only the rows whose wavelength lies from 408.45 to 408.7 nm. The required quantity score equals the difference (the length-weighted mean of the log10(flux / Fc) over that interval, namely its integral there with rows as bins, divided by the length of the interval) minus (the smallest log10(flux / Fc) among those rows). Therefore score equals 0.11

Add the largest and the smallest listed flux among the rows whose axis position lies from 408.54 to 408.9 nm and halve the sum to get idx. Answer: 12.4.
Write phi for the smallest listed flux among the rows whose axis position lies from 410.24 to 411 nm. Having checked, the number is 12.2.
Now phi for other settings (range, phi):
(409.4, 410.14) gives 11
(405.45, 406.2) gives 11.5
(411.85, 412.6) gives 12.2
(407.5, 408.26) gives 10.2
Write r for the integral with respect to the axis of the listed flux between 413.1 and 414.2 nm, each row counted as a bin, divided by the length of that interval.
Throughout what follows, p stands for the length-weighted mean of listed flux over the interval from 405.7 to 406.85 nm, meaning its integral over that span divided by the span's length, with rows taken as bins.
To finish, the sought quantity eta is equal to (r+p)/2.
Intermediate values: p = 12.9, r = 12.3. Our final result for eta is 12.6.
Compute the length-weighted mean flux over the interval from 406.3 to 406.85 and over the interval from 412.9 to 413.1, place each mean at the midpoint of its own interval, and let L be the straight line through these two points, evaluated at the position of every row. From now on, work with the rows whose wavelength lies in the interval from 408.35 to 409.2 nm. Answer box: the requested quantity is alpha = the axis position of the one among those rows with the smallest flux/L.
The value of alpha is 408.587 nm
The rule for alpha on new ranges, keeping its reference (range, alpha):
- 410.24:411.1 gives 410.567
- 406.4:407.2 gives 407.178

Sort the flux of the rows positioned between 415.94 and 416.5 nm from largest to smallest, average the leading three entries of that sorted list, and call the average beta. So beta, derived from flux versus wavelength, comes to 12.4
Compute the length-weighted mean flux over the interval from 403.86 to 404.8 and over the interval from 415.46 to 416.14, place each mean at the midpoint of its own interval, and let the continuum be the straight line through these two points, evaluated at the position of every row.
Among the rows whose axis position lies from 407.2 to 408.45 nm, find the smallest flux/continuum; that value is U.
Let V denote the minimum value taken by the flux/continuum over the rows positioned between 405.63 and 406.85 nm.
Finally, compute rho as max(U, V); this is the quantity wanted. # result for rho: 0.953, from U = 0.86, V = 0.953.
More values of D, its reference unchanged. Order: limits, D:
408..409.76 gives 1.78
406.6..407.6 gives 1.12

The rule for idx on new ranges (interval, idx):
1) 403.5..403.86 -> 11.4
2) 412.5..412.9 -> 11.1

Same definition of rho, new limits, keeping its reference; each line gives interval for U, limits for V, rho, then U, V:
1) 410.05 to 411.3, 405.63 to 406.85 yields 0.953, 0.95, 0.953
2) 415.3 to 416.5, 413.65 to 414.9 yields 0.955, 0.83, 0.955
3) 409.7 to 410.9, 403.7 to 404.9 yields 1.036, 1.04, 0.807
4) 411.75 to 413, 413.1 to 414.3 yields 0.928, 0.87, 0.928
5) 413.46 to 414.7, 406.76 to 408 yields 0.971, 0.97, 0.818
